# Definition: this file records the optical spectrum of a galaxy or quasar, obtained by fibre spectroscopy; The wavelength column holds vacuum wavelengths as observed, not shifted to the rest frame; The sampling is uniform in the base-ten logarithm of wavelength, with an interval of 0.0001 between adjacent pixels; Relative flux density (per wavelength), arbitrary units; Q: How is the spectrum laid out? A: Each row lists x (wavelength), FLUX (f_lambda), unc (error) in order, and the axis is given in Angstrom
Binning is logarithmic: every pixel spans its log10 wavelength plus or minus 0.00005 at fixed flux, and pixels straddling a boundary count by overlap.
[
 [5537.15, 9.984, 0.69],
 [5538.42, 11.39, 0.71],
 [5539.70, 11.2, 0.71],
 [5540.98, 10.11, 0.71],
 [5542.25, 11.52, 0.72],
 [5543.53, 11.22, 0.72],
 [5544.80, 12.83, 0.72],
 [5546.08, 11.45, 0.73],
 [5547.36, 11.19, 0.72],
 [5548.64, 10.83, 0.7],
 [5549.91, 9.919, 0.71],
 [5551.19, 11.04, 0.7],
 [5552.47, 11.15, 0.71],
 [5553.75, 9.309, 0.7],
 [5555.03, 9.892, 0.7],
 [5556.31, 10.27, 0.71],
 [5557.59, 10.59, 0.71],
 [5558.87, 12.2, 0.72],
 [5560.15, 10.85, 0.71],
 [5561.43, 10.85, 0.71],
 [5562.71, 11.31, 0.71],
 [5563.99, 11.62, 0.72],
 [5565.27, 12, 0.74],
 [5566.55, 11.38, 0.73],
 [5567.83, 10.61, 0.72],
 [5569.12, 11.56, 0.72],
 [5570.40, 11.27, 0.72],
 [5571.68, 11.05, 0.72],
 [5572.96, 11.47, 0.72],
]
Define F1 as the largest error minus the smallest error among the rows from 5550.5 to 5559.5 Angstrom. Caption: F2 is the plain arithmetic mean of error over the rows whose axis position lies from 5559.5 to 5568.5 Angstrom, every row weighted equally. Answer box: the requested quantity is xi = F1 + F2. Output 0.740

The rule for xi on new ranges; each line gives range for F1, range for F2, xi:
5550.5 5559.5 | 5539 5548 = 0.739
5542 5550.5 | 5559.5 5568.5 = 0.750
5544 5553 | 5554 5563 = 0.740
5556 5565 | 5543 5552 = 0.724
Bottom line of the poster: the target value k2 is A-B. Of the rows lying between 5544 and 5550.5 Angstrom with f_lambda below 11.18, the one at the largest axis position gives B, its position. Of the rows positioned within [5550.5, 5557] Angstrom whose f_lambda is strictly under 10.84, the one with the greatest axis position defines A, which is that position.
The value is 6.4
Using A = 5556.31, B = 5549.91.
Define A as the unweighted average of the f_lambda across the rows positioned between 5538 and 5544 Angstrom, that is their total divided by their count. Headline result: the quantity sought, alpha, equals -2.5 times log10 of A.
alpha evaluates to -2.61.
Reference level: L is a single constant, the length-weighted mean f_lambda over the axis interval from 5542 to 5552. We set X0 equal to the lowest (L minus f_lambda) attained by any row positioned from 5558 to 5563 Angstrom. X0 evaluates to -1.0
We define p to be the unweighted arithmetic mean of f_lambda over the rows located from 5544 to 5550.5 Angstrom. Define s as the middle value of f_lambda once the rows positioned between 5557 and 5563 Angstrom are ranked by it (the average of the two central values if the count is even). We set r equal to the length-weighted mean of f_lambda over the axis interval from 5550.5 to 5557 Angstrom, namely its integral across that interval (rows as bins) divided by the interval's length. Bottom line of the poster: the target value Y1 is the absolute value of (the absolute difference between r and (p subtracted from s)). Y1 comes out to 10.7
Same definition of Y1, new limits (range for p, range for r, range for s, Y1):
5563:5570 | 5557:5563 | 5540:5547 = 11.1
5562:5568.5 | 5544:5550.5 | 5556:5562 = 11.8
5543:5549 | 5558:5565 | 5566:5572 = 11.6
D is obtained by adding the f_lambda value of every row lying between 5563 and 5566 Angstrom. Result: 23.6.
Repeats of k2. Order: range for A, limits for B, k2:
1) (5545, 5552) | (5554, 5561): -10.2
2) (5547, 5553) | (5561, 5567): -11.5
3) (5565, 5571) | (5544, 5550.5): 17.9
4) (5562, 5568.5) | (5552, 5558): 10.2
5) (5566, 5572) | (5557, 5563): 6.4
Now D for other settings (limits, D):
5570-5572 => 22.3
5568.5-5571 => 22.8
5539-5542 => 21.3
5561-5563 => 22.2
